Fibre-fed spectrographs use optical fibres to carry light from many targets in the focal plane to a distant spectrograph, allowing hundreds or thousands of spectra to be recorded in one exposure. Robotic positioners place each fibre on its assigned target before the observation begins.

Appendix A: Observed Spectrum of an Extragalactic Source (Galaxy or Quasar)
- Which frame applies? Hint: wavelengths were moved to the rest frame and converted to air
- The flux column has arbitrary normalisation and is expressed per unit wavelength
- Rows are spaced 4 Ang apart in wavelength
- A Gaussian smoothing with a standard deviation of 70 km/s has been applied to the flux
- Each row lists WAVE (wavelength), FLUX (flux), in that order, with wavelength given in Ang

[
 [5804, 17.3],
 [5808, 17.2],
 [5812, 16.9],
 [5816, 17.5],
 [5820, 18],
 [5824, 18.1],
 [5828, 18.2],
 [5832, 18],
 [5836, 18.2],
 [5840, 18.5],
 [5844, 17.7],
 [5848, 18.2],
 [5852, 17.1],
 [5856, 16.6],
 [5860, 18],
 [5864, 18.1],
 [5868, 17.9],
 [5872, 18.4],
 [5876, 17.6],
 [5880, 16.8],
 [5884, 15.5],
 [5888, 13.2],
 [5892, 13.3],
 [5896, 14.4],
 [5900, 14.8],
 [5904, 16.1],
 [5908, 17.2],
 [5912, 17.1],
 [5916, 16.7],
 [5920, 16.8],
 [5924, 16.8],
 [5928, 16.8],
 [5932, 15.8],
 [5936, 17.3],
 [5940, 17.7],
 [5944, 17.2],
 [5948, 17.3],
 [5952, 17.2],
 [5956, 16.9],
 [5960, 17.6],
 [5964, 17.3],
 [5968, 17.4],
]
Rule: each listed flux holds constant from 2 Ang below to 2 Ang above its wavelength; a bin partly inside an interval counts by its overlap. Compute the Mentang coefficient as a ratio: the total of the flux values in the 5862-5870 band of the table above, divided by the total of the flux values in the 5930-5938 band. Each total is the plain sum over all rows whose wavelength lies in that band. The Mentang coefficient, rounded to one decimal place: 1.1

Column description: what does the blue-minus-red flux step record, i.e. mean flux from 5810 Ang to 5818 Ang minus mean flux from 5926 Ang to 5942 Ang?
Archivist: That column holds 0.30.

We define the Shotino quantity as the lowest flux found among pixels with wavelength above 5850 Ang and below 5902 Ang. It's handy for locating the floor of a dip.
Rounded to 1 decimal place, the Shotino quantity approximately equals 13.2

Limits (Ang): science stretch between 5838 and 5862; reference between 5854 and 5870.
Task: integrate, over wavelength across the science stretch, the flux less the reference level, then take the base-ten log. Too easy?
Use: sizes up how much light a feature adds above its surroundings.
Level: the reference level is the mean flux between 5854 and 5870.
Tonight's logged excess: -0.10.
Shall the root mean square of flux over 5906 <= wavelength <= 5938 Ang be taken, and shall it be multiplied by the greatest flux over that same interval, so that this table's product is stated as 291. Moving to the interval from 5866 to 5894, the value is 299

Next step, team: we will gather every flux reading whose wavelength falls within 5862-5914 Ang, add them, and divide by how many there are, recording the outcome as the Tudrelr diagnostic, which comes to 16.2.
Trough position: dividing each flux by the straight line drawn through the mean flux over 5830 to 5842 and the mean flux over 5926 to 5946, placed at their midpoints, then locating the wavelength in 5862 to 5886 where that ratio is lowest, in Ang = 5884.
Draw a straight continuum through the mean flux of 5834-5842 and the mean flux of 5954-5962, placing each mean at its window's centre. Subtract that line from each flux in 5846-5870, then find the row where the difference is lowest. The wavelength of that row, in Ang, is 5856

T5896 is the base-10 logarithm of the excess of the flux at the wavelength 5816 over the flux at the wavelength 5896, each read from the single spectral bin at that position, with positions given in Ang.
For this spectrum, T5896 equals 0.5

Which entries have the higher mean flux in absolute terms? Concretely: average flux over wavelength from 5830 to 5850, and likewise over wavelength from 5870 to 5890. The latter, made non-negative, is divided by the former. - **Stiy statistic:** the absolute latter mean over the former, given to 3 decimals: 0.900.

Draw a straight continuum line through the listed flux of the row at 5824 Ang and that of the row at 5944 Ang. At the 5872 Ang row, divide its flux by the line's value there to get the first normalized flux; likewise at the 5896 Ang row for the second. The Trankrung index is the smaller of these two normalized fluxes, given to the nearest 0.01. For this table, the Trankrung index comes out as 0.82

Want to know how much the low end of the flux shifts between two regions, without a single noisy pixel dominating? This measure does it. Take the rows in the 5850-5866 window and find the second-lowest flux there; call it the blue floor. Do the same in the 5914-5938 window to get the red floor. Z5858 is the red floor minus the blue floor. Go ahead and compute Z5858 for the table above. -0.40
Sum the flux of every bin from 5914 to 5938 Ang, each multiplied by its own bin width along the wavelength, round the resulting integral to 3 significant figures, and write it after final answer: 401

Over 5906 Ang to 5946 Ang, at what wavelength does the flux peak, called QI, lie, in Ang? 5940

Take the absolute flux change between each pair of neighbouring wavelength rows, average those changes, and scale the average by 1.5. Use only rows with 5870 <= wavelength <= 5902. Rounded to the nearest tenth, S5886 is 1.5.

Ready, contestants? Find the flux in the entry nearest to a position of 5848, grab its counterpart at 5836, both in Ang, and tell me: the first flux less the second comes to 0.0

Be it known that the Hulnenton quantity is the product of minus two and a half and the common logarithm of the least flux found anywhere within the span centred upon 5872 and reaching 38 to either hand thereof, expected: -2.80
